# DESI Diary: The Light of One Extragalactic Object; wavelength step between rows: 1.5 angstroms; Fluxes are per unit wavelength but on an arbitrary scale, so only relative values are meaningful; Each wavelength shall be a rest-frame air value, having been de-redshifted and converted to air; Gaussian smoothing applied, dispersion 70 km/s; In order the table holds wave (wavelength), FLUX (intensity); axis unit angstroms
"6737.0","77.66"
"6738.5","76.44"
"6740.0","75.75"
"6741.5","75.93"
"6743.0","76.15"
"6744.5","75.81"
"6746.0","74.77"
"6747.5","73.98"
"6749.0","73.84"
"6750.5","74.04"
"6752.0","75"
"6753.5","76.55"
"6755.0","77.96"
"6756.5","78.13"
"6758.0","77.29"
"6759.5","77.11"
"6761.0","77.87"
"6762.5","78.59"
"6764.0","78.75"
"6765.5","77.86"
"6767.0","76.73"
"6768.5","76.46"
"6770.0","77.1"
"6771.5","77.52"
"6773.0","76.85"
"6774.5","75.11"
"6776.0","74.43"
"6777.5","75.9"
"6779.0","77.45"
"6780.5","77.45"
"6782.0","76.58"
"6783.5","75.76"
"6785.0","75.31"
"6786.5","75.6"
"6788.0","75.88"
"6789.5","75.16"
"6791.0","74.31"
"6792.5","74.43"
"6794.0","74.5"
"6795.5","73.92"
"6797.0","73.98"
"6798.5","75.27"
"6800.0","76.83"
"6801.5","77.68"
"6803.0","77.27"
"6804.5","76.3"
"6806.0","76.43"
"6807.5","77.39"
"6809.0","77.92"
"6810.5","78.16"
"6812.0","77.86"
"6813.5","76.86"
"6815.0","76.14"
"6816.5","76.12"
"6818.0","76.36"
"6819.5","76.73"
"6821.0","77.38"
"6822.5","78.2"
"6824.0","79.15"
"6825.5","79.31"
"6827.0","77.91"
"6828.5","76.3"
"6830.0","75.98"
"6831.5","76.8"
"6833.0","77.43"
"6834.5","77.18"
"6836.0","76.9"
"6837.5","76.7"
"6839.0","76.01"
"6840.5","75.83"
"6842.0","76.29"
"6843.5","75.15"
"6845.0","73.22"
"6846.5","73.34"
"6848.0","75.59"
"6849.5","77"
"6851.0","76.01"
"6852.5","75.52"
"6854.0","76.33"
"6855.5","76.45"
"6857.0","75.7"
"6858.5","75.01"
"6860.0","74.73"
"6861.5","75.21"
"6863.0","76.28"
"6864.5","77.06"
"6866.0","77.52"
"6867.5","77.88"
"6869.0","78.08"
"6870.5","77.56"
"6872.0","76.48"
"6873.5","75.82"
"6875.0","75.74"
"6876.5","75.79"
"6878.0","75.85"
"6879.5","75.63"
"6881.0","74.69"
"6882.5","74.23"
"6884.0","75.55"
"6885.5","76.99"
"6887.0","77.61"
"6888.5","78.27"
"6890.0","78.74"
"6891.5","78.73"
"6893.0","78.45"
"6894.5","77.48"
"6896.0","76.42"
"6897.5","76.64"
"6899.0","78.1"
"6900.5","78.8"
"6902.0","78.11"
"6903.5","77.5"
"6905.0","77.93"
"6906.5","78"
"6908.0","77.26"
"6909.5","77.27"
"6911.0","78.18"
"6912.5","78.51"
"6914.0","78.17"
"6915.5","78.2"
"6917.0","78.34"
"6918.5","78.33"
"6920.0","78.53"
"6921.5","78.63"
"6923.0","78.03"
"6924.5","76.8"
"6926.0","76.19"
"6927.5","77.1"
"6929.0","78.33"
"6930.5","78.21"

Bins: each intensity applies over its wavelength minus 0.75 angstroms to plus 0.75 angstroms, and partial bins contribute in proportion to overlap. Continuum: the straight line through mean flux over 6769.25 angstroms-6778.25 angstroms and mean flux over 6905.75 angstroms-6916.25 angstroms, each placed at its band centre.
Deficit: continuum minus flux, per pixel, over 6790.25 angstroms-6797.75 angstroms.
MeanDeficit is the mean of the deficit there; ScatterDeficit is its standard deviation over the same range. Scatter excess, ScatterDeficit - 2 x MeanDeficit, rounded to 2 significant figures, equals -4.1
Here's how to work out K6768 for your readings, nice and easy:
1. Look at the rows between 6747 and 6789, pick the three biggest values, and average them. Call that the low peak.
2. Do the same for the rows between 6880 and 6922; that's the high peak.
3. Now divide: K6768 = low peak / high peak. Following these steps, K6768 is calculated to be 1.00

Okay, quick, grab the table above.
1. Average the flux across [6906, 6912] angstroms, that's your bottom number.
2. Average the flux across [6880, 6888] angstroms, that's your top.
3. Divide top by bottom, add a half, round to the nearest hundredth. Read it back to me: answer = 1.48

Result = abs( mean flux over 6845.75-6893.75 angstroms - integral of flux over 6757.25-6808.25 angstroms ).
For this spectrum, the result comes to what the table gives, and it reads 3816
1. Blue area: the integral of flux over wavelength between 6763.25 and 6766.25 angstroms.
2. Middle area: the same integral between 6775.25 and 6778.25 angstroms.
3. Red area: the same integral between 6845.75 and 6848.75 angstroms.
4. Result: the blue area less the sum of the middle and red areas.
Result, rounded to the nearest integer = -214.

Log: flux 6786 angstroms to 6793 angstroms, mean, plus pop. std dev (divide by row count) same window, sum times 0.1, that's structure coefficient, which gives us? 7.570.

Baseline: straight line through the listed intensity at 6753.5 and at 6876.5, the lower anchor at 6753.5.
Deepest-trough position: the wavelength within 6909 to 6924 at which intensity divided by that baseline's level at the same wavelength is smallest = 6909.5 angstroms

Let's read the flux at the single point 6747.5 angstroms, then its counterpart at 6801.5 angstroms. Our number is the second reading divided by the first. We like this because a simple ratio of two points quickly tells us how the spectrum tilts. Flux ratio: 1.05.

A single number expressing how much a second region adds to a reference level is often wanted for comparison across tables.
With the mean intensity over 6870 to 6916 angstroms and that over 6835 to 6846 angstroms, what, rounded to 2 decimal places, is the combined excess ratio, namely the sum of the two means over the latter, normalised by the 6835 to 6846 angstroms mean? 2.02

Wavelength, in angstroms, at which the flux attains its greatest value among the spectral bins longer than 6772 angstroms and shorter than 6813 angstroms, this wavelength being 6810.5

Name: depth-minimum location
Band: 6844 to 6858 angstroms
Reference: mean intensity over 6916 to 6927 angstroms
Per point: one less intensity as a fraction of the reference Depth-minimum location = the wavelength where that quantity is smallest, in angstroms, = 6849.5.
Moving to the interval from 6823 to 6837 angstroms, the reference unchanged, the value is 6825.5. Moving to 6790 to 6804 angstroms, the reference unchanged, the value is 6801.5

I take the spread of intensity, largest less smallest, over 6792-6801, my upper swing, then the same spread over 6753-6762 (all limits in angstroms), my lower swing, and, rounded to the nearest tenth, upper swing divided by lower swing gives 1.8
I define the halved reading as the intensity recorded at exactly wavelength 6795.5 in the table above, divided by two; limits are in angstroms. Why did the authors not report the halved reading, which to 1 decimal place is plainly 37.0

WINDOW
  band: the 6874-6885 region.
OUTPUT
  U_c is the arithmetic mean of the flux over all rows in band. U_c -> 75.4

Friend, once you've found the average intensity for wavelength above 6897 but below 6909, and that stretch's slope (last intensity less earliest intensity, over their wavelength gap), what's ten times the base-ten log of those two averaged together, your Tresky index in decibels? 15.9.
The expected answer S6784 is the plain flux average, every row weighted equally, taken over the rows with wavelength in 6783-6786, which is 75.5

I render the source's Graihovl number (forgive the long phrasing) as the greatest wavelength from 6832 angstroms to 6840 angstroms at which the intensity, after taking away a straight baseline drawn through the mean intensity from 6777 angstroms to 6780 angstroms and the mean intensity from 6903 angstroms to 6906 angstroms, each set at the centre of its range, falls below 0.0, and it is 6839.0 angstroms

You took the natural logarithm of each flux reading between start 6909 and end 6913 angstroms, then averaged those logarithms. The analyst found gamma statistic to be 4.36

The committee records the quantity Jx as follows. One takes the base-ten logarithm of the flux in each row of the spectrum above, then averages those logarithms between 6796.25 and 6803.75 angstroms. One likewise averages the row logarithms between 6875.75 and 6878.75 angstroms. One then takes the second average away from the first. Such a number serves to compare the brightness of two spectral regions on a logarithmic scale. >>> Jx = 0.0021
